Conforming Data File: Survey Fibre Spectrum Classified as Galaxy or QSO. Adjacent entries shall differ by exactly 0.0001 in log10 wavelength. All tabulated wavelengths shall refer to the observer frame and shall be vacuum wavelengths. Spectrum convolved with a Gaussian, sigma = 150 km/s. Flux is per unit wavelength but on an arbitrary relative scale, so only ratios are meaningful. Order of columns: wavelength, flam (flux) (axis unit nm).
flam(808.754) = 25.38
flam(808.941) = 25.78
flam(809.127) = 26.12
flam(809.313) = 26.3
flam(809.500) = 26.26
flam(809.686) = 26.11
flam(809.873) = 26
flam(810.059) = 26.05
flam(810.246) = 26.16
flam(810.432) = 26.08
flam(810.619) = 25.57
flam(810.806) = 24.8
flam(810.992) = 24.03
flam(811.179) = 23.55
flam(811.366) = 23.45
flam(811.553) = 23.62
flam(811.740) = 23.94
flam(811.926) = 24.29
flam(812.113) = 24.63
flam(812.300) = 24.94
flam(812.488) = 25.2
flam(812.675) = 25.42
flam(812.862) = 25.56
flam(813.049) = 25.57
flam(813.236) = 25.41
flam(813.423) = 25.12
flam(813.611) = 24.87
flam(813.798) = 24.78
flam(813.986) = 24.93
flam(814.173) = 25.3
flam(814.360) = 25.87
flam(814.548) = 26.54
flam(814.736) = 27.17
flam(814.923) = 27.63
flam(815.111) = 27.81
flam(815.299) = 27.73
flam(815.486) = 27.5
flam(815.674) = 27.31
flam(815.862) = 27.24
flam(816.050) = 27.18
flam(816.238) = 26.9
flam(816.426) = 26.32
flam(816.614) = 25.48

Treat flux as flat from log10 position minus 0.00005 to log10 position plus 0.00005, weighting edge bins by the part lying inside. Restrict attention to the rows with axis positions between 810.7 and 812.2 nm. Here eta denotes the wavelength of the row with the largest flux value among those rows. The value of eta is 810.806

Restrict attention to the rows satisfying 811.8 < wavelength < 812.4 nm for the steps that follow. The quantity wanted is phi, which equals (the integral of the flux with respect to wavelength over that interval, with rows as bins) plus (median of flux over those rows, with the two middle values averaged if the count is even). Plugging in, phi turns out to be 39.4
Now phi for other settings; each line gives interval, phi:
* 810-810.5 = 39.1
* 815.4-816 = 43.7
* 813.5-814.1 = 39.8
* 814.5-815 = 40.7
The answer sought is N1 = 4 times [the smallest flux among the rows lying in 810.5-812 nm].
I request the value 94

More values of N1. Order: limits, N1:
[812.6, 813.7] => 99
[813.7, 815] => 99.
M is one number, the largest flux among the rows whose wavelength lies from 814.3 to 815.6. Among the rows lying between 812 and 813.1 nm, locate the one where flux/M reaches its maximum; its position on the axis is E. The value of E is 813.049 nm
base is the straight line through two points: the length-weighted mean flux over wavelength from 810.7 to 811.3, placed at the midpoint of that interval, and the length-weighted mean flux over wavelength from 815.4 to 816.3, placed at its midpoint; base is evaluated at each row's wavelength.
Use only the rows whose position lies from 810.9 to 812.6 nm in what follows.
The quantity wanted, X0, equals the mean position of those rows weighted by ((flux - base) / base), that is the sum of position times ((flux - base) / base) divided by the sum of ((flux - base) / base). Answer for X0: 811.50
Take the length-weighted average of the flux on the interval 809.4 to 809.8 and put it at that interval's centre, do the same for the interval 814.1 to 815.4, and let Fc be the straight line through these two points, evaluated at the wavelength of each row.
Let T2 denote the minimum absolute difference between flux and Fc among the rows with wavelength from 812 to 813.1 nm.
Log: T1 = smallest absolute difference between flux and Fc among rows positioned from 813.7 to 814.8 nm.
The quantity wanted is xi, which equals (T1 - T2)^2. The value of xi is 0.6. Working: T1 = 0.3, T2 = 1.1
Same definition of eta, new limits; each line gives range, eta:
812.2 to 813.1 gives 813.049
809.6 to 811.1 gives 810.246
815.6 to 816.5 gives 815.674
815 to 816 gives 815.111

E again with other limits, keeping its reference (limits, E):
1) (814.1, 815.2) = 815.111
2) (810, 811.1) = 810.246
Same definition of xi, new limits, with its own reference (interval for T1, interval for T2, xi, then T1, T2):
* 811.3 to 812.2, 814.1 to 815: 2.6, 1.9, 0.3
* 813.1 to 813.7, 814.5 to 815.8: 1.0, 1.3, 0.3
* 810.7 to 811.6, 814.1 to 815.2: 1.5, 1.5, 0.3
